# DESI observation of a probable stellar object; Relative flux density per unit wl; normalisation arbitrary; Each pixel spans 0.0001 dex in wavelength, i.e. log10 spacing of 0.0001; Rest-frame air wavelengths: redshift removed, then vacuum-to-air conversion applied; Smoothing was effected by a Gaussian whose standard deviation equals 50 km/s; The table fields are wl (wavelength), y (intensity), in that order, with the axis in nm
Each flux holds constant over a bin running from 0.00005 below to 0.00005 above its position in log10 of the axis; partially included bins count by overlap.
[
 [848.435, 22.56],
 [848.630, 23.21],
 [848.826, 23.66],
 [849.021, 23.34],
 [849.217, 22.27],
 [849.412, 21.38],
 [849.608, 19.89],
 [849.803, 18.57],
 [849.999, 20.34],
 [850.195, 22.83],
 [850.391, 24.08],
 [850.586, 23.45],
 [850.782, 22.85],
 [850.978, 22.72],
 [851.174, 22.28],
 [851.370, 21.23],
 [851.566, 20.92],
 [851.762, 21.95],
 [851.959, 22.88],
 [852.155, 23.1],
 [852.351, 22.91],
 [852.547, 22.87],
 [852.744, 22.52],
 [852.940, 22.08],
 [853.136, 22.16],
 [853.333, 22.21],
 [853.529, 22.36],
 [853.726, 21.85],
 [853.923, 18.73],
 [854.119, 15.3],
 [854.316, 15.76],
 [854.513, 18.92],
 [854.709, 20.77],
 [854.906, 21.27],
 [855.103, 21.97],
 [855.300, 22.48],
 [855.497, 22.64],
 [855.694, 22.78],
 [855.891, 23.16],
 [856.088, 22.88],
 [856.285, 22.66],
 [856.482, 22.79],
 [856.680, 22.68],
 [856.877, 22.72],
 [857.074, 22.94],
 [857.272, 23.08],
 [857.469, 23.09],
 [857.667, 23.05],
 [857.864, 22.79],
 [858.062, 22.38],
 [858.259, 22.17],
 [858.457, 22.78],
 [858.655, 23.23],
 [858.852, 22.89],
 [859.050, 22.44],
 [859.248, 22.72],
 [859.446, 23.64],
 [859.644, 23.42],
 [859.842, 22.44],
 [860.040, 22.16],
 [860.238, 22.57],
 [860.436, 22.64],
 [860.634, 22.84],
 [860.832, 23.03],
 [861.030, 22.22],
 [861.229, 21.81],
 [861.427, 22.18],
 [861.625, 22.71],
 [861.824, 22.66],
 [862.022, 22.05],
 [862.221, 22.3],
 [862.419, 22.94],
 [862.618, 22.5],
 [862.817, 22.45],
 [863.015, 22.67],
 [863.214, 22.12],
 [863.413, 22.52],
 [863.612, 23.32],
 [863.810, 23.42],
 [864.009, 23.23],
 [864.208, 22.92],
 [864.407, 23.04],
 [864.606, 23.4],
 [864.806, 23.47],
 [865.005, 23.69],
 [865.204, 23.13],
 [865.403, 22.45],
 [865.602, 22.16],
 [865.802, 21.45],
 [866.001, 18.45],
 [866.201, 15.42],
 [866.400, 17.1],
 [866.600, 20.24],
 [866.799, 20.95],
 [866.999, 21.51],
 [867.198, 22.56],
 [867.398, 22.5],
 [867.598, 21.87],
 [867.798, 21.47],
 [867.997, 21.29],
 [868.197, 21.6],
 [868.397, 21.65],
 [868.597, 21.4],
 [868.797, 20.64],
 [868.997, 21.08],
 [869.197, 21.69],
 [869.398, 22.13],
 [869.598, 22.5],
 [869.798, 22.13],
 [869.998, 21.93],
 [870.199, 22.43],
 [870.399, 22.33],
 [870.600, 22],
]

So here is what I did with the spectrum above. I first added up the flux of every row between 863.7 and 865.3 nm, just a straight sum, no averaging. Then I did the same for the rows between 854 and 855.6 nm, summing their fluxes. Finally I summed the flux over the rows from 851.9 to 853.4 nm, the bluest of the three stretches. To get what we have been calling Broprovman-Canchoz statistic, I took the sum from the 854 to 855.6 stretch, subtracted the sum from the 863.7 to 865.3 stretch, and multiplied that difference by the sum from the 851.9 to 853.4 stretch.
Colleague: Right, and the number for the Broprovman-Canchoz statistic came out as -4914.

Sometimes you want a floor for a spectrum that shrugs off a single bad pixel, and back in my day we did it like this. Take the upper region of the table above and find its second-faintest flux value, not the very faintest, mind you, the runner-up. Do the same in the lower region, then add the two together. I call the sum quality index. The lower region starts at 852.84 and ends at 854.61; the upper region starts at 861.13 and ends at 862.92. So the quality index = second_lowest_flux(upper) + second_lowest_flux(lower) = 37.8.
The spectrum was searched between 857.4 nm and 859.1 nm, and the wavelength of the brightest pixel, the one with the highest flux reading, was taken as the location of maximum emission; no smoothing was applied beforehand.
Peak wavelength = 858.655 nm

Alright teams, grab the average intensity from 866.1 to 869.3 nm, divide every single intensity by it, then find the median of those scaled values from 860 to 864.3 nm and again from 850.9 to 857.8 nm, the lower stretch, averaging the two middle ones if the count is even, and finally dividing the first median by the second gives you 1.00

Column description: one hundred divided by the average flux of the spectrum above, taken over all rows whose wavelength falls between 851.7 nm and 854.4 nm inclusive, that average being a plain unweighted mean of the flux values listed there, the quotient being 4.72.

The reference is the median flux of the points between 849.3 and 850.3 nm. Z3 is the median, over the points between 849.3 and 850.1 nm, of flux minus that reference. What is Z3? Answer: -0.2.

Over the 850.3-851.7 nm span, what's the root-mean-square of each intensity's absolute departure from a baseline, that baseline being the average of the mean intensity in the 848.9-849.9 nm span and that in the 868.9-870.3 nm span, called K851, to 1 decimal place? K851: 1.4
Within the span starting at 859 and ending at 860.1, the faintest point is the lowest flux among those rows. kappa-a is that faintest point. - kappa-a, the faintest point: 22.16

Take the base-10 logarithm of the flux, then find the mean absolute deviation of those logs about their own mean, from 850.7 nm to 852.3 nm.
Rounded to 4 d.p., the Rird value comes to 0.0129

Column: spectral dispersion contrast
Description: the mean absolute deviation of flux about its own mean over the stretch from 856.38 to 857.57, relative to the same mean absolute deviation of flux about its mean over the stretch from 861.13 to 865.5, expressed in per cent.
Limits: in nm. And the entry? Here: 35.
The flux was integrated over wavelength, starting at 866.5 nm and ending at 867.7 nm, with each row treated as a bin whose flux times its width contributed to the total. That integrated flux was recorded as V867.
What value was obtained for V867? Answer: 25.9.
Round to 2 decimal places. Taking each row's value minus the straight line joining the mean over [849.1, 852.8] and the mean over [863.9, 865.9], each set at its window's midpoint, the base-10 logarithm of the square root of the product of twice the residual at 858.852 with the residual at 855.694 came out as -0.25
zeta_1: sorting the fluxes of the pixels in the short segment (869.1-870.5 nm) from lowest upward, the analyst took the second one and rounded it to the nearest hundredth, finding 21.93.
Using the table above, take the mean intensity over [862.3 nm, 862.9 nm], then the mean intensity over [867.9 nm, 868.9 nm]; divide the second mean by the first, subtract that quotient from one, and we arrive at 0.058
